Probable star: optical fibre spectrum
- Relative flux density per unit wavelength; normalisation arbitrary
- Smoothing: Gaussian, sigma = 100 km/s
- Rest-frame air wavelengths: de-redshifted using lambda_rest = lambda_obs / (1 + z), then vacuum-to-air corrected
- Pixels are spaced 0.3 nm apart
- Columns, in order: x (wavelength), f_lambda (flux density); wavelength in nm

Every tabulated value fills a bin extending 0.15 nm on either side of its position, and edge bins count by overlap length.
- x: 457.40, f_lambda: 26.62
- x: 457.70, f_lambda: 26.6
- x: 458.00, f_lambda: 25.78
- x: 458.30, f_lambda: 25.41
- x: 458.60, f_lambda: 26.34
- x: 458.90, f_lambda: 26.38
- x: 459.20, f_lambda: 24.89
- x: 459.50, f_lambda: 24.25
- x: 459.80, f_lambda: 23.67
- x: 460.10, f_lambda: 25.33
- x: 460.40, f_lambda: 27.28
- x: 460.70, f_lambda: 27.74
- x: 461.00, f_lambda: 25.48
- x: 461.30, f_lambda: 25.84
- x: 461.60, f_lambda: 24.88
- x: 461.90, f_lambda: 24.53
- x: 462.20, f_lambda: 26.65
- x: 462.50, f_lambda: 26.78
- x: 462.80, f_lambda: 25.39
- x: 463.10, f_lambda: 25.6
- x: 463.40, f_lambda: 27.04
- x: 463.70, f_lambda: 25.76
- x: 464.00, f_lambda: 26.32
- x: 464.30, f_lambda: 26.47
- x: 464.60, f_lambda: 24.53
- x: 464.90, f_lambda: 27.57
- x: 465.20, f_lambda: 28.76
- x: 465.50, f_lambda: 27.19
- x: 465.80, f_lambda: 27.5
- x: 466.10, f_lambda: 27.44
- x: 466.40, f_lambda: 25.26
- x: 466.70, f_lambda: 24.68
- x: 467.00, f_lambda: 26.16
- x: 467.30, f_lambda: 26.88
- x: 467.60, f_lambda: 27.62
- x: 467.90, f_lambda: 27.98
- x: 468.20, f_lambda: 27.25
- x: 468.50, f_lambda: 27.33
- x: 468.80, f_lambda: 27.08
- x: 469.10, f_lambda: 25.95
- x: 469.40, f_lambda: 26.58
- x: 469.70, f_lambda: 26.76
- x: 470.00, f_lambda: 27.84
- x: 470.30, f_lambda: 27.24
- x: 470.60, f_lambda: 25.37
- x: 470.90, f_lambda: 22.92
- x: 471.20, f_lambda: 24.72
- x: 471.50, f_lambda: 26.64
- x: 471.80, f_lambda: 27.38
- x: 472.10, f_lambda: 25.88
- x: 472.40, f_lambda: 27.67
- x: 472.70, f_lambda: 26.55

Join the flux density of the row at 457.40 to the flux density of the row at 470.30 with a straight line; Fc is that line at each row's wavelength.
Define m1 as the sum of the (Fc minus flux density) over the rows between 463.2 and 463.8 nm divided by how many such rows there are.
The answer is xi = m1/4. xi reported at 0.13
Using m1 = 0.5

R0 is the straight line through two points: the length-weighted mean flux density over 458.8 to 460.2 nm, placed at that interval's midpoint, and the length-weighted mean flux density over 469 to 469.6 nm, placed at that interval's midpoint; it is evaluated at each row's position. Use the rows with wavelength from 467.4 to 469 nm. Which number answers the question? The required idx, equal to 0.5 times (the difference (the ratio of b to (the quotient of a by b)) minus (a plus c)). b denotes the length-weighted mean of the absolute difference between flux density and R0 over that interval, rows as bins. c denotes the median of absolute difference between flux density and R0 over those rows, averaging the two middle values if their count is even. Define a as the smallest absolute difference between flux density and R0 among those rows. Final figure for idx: 0.0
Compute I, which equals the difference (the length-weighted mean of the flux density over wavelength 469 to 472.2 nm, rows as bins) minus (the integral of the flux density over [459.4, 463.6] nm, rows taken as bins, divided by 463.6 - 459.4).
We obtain 0.4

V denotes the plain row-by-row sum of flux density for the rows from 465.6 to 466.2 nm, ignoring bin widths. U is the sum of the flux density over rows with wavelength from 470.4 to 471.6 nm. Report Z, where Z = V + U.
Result 155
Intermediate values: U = 100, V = 55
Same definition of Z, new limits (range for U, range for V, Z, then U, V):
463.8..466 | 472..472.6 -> 242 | 188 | 54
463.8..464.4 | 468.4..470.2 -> 214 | 53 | 162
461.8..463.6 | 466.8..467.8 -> 237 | 156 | 81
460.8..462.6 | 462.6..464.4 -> 311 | 154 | 157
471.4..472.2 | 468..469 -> 162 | 80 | 82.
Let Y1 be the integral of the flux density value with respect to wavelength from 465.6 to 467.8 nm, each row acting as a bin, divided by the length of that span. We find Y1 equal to 26.6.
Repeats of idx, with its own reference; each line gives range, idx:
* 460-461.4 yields 1.8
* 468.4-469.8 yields 0.4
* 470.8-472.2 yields 32.4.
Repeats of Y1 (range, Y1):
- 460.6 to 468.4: 26.4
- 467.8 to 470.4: 27.1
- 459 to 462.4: 25.5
